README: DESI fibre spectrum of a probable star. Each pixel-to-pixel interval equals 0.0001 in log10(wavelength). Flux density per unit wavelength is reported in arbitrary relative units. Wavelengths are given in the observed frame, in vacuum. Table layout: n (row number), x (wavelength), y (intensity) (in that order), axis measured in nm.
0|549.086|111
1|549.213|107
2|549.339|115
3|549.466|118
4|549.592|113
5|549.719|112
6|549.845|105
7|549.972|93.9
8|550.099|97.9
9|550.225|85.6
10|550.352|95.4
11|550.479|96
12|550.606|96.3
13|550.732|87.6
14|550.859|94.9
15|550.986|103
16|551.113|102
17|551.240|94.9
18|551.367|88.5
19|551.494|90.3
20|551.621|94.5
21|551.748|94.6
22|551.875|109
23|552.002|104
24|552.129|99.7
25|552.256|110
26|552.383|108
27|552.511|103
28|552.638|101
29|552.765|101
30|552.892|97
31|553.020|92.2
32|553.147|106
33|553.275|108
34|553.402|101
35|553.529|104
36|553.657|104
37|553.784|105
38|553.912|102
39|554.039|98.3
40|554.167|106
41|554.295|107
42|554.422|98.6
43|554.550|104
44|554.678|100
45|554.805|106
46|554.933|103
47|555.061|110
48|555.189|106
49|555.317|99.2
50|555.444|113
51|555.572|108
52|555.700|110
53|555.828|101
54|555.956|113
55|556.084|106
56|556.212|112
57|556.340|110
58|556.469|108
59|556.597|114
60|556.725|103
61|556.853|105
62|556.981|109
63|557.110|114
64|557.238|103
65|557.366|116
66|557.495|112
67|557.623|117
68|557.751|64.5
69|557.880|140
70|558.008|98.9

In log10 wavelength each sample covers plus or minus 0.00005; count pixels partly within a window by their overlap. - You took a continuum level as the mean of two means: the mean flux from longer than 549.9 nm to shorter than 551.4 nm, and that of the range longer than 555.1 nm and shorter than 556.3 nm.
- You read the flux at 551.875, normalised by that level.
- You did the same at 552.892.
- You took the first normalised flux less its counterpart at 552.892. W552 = 0.12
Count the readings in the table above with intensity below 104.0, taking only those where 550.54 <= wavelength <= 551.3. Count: 6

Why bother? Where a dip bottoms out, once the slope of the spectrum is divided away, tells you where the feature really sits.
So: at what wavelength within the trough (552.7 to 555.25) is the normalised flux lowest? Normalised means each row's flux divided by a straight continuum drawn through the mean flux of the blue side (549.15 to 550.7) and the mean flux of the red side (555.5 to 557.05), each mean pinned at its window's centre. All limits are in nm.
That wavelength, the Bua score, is 553.020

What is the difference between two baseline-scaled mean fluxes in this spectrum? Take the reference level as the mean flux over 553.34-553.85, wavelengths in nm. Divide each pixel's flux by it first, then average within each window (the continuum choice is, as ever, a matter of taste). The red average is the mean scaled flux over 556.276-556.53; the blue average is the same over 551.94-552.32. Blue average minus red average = -0.04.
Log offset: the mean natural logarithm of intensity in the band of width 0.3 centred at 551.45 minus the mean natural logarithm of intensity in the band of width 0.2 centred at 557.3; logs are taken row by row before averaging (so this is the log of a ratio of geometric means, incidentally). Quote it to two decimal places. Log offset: -0.20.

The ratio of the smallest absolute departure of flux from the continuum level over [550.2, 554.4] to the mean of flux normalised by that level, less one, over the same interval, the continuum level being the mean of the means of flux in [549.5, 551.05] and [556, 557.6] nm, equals -4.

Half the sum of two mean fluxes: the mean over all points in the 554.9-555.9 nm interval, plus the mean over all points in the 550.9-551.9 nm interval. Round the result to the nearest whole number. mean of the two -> 102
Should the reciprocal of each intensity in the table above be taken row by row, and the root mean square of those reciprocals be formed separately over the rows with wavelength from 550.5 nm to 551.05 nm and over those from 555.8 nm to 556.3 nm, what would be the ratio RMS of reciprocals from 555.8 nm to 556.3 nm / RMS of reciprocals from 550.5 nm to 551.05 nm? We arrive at 0.88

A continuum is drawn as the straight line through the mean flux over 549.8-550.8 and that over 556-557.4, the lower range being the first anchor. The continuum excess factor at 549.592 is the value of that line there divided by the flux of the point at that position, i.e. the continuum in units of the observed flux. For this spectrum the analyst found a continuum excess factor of 0.82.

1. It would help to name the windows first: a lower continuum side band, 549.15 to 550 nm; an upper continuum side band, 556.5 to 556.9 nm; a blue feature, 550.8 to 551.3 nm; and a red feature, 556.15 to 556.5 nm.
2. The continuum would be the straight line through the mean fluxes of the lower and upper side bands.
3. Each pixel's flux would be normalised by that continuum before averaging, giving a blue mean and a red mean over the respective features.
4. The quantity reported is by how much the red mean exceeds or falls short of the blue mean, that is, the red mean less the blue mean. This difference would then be 0.12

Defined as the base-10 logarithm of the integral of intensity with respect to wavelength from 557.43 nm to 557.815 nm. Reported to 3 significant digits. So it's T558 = 1.58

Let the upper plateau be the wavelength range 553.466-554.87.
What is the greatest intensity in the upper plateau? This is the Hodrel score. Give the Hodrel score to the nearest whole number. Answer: 107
